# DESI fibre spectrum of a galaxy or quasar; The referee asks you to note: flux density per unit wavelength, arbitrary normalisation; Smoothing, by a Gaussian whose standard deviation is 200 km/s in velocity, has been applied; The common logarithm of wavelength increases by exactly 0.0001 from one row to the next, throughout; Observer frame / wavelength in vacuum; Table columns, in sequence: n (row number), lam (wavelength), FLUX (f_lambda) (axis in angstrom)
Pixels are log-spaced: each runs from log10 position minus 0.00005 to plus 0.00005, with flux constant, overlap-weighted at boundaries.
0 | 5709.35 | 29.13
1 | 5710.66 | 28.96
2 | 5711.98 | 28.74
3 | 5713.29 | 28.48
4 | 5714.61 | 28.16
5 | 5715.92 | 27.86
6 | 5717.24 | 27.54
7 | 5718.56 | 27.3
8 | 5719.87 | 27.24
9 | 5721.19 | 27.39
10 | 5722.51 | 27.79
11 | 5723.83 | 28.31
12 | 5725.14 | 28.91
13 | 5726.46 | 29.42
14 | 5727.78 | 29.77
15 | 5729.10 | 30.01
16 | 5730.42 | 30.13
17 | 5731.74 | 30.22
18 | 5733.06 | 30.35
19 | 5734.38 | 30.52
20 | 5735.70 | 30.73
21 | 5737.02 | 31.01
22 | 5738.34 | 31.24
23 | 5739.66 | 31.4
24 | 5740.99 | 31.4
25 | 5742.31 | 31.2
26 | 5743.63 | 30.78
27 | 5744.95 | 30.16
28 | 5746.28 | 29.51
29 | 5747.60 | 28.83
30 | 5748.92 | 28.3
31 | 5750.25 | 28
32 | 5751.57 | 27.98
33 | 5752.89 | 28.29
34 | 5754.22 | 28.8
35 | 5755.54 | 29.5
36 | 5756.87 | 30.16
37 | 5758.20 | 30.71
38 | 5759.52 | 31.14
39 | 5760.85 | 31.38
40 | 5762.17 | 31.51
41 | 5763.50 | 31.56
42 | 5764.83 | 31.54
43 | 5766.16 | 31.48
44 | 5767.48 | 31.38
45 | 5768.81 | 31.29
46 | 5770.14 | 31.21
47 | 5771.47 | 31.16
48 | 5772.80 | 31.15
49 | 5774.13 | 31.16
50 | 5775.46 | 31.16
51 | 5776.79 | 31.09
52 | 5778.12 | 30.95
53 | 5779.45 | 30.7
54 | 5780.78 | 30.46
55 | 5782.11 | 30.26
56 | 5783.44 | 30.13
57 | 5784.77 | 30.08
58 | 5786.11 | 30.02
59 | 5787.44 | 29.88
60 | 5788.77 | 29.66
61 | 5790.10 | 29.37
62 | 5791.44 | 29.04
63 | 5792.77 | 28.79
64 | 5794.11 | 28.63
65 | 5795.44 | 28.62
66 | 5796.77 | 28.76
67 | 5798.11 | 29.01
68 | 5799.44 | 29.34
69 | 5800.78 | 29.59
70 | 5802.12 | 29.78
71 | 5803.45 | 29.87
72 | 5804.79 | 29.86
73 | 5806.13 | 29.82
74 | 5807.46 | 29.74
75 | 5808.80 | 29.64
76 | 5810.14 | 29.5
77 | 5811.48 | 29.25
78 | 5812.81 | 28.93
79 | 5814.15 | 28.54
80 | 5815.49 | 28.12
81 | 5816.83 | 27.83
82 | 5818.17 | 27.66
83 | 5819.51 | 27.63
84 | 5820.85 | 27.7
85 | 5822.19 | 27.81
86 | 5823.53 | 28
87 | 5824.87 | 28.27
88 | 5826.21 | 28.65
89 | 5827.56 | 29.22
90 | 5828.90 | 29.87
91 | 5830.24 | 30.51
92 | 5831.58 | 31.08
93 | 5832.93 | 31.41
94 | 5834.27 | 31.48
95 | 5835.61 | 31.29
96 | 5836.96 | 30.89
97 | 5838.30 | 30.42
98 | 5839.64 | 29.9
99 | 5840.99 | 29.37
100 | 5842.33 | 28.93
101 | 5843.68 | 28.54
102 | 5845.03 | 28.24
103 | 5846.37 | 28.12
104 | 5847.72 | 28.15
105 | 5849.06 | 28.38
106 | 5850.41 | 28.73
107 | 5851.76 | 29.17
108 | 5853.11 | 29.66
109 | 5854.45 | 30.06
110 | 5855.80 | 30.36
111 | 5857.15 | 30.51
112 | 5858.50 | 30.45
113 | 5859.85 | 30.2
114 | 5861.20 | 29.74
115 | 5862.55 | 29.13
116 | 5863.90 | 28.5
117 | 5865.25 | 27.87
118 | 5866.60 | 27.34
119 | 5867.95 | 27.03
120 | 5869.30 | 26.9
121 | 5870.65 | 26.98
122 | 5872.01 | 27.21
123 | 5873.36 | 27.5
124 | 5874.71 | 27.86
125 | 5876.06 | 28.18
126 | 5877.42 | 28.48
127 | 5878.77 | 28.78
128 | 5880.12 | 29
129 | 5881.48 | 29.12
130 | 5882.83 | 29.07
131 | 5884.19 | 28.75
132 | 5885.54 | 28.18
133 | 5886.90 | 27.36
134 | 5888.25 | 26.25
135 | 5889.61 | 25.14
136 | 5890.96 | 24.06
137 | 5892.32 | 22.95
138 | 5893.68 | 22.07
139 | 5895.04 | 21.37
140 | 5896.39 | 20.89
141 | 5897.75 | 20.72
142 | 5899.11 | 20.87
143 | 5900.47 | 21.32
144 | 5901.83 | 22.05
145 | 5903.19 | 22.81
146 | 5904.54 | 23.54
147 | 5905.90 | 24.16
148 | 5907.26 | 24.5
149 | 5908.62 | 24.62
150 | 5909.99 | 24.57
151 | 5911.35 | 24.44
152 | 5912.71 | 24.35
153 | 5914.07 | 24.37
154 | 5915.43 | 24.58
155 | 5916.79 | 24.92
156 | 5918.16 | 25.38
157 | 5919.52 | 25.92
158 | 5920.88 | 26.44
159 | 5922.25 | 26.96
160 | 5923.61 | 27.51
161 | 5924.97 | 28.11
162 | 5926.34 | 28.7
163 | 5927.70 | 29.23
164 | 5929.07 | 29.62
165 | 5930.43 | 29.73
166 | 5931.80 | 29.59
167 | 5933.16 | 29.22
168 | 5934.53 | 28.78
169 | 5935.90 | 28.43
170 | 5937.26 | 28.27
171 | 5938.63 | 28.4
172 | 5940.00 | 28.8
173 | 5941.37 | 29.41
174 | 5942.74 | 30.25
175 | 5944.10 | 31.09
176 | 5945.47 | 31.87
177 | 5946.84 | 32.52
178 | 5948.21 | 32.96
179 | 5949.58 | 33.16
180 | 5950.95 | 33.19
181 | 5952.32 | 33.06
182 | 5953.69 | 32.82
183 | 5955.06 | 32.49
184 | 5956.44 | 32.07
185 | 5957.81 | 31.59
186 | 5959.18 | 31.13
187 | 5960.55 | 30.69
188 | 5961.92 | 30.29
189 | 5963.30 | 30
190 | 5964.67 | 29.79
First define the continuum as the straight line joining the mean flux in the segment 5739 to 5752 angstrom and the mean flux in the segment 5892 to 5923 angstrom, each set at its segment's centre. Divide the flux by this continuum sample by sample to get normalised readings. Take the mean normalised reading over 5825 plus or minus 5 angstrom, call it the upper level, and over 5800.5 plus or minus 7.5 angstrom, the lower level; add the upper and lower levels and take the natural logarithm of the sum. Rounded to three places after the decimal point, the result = 0.755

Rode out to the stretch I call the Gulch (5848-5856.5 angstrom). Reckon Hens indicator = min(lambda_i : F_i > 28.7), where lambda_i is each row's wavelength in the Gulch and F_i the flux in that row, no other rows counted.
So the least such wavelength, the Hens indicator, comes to 5850.41 angstrom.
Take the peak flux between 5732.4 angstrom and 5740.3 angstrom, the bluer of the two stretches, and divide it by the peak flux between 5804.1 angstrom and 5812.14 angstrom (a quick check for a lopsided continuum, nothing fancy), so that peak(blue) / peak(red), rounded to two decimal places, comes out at 1.05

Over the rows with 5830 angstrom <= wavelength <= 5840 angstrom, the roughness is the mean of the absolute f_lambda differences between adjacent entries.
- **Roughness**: 0.36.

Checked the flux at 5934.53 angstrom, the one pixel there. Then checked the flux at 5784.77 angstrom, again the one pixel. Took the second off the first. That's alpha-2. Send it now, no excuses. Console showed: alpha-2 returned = -1.3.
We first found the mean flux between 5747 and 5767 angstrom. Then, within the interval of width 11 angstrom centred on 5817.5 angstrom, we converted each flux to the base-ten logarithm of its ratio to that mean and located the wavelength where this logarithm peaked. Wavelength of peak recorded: 5812.81 angstrom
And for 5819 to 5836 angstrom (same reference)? 5834.27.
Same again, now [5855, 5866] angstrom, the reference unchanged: 5857.15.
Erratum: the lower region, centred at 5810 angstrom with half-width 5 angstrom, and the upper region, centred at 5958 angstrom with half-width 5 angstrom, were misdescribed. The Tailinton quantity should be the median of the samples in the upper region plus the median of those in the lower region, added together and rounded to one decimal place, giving 61.1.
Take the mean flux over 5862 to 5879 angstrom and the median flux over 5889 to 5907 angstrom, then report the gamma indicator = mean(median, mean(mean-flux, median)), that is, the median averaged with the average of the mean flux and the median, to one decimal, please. 23.5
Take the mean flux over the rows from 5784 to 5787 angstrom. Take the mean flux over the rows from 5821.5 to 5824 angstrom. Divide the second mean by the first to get 0.93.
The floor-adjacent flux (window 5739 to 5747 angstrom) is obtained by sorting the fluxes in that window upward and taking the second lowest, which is 30.16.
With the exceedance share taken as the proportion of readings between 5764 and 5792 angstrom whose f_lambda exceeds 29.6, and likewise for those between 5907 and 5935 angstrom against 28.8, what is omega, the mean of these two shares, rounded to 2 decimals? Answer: 0.57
